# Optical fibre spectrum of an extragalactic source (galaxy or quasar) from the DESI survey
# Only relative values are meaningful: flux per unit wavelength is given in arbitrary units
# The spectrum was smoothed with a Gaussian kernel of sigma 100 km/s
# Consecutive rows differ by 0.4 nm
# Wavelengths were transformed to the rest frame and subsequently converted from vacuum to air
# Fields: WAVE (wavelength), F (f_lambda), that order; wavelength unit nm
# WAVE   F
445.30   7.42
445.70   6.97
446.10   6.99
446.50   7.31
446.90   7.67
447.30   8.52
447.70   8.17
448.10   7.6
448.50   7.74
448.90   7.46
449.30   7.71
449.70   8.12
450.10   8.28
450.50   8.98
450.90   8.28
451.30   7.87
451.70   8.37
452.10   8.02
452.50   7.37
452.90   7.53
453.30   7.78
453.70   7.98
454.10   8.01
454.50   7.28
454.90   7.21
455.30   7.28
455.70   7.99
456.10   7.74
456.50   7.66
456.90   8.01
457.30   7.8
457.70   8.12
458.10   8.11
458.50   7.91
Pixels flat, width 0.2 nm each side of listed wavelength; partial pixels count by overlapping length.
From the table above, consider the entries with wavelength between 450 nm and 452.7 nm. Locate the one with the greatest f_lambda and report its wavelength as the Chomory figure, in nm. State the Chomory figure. 450.50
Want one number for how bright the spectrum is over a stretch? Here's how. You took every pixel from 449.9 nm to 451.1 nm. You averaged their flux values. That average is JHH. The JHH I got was 8.51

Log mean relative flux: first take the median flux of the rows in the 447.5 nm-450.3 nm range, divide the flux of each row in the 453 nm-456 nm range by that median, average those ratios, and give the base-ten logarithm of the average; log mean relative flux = -0.01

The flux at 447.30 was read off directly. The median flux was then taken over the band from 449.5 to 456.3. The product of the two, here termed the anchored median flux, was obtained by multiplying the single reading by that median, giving 68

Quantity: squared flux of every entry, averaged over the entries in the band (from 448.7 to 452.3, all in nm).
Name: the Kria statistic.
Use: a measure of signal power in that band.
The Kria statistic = 66.1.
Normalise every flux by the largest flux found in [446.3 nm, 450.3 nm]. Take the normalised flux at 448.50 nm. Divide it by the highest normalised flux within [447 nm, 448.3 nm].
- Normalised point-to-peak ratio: 0.91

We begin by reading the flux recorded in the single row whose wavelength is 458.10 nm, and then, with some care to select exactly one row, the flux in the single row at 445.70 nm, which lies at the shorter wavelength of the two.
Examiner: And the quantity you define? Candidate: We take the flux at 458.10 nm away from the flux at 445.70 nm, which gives -1.14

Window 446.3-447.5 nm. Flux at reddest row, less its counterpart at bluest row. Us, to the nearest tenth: 1.2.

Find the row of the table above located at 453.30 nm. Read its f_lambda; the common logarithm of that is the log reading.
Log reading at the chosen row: 0.891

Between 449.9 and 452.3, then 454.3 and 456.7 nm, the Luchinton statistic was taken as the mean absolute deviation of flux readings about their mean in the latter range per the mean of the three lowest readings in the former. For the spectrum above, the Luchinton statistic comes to 0.034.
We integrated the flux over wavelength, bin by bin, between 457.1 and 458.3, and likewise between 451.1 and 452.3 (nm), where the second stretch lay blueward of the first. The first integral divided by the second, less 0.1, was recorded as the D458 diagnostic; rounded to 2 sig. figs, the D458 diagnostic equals 0.89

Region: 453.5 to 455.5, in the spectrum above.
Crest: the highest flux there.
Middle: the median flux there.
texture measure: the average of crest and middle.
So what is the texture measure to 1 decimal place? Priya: 7.6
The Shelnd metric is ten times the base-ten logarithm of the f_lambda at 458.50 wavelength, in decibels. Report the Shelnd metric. 8.98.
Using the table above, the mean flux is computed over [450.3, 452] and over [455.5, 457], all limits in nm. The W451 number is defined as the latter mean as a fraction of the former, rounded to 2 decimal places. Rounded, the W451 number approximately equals 0.94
